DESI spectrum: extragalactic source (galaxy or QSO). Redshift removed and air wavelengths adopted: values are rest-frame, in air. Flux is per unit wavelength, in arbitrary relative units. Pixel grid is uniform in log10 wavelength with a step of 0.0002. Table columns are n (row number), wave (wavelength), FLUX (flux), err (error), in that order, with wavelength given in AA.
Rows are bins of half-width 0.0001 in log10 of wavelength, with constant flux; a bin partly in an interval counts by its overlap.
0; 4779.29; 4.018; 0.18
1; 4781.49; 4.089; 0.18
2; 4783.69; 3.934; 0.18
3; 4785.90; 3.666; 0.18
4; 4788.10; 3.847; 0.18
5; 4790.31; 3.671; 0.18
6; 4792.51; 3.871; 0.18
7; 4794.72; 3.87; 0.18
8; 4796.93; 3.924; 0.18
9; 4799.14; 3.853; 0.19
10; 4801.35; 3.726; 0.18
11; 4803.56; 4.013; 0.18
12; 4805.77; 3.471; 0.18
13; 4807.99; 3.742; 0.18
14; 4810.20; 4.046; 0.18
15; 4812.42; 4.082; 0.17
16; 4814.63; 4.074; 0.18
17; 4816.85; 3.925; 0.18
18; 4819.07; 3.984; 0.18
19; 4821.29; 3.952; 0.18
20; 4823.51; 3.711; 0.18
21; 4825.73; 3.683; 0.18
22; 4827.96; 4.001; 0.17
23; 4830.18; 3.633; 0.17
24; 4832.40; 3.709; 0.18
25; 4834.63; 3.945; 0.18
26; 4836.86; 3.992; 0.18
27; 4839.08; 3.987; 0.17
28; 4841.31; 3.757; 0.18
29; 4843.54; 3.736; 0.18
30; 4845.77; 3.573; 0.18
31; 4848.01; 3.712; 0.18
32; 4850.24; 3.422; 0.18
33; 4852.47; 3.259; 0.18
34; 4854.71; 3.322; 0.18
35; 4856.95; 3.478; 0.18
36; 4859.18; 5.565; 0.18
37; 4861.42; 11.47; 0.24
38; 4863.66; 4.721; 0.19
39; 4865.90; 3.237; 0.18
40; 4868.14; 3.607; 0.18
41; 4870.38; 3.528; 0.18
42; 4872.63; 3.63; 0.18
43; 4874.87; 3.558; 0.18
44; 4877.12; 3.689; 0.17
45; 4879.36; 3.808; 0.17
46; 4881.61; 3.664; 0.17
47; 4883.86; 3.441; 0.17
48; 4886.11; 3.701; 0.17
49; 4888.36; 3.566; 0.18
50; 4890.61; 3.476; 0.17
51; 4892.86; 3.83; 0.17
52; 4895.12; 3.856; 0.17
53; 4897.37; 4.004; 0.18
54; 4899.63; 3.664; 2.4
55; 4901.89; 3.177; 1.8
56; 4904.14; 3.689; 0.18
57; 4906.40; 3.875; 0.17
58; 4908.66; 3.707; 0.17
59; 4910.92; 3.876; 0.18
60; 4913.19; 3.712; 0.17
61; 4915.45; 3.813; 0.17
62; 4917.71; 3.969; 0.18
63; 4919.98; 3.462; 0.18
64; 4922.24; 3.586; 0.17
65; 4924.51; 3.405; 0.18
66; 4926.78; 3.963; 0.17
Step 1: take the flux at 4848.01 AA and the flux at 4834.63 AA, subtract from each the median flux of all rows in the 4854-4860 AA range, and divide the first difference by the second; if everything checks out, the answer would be 0.50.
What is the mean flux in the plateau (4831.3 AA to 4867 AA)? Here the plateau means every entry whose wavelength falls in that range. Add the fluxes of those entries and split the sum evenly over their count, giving 4.31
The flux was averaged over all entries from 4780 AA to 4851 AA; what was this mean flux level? 3.83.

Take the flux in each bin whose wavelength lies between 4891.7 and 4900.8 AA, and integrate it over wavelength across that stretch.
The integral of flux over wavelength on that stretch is 35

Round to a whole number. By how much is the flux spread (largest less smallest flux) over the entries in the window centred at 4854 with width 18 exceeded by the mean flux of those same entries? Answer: -3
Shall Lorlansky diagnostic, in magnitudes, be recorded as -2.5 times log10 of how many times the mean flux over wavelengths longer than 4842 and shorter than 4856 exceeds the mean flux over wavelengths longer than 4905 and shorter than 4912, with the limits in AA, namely 0.09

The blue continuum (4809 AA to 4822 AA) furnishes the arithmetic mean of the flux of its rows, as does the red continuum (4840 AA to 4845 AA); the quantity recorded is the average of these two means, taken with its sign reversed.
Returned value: -3.88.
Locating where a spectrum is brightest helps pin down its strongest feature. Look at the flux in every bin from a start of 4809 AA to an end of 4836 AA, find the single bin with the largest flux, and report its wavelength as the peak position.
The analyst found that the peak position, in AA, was 4812.42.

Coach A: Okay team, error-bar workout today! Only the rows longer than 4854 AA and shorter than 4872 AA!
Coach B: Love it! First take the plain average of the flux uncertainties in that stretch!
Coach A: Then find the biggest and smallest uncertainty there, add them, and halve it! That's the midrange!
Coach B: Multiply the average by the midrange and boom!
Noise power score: 0.0396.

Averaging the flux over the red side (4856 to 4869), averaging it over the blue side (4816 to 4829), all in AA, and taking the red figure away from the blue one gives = -1.5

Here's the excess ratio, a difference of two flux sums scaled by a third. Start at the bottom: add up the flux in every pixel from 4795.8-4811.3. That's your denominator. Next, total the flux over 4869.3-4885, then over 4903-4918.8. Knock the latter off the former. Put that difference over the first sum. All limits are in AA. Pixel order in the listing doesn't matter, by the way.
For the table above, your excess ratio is -0.049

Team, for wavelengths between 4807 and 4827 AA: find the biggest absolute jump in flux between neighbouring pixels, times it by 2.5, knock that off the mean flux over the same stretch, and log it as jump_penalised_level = 3.2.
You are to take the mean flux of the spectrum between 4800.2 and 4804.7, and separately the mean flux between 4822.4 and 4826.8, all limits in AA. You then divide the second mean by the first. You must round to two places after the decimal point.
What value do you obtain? 0.96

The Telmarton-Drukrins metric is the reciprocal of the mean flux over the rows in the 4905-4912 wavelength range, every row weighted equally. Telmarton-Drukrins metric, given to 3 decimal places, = 0.262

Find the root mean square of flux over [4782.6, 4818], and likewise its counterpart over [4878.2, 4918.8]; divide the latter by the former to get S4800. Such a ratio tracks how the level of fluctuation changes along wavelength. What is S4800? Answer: 0.96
